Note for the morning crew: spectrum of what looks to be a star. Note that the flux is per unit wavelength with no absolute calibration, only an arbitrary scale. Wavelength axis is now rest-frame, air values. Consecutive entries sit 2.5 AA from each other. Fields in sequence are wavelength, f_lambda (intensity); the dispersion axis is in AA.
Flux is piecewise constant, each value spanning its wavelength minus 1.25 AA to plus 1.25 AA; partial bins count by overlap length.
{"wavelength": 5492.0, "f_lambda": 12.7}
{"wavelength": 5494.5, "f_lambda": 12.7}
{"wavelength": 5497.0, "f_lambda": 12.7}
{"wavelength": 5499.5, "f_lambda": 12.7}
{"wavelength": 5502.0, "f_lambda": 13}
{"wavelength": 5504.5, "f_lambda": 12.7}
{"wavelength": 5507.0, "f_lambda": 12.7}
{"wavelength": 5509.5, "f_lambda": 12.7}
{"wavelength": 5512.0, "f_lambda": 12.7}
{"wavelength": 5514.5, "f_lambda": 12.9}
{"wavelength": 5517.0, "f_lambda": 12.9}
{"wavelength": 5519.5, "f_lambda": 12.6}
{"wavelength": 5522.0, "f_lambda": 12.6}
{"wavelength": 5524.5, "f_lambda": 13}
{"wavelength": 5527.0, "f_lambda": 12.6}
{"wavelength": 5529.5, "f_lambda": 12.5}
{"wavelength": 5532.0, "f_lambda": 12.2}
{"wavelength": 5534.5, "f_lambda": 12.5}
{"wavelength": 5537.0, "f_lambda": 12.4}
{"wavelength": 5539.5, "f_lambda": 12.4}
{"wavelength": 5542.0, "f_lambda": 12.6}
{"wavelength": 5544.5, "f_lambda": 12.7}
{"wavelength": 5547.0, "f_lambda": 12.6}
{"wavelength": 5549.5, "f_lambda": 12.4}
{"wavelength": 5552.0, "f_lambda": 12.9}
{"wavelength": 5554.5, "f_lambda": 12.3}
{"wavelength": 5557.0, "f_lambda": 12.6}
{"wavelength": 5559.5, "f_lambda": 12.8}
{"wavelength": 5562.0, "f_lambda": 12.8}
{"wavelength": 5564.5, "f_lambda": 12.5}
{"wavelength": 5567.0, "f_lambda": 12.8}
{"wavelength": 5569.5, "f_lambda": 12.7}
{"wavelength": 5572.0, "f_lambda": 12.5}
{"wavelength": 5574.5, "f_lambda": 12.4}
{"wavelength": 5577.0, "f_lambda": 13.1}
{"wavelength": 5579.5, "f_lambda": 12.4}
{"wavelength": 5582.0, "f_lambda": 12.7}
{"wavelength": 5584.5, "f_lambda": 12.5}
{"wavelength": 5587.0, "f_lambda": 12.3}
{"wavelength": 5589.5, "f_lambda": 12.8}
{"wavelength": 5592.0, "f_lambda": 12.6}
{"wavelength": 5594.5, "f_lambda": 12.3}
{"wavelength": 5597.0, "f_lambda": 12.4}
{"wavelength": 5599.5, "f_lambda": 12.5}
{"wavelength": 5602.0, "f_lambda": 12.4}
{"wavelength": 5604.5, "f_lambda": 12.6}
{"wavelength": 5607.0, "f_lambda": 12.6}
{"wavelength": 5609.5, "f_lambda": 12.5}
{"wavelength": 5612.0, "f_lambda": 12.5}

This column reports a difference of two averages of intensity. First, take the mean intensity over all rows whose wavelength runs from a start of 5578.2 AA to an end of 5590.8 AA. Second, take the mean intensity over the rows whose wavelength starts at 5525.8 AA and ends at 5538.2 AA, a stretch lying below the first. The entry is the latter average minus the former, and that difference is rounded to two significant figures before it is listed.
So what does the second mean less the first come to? -0.10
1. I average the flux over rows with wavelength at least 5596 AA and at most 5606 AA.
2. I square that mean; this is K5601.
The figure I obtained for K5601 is 156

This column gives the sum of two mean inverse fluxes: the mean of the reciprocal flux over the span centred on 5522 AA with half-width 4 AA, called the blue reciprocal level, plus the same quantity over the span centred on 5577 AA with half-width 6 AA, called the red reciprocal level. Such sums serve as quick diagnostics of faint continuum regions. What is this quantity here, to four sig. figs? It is 0.1578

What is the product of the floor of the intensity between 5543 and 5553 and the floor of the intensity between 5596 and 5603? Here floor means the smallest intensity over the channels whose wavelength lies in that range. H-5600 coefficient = 154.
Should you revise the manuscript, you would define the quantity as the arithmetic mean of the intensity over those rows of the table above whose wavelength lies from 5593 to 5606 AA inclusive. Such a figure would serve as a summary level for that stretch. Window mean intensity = 12.4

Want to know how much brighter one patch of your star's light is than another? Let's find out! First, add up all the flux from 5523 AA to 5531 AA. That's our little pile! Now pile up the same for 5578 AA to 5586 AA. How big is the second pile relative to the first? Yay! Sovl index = 0.99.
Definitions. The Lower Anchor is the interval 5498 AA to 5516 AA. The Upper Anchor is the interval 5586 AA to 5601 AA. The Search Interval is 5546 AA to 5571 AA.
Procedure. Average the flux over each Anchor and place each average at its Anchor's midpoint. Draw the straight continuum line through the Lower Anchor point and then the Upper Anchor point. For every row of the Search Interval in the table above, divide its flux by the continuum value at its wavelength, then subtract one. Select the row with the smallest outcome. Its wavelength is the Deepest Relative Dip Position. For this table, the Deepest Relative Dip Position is 5554.5 AA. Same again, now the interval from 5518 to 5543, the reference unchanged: 5532.0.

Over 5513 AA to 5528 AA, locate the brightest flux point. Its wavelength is 5524.5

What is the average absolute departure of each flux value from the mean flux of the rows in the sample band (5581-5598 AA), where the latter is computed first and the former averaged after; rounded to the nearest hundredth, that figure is 0.16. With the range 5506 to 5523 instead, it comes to 0.10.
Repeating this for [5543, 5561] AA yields 0.16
